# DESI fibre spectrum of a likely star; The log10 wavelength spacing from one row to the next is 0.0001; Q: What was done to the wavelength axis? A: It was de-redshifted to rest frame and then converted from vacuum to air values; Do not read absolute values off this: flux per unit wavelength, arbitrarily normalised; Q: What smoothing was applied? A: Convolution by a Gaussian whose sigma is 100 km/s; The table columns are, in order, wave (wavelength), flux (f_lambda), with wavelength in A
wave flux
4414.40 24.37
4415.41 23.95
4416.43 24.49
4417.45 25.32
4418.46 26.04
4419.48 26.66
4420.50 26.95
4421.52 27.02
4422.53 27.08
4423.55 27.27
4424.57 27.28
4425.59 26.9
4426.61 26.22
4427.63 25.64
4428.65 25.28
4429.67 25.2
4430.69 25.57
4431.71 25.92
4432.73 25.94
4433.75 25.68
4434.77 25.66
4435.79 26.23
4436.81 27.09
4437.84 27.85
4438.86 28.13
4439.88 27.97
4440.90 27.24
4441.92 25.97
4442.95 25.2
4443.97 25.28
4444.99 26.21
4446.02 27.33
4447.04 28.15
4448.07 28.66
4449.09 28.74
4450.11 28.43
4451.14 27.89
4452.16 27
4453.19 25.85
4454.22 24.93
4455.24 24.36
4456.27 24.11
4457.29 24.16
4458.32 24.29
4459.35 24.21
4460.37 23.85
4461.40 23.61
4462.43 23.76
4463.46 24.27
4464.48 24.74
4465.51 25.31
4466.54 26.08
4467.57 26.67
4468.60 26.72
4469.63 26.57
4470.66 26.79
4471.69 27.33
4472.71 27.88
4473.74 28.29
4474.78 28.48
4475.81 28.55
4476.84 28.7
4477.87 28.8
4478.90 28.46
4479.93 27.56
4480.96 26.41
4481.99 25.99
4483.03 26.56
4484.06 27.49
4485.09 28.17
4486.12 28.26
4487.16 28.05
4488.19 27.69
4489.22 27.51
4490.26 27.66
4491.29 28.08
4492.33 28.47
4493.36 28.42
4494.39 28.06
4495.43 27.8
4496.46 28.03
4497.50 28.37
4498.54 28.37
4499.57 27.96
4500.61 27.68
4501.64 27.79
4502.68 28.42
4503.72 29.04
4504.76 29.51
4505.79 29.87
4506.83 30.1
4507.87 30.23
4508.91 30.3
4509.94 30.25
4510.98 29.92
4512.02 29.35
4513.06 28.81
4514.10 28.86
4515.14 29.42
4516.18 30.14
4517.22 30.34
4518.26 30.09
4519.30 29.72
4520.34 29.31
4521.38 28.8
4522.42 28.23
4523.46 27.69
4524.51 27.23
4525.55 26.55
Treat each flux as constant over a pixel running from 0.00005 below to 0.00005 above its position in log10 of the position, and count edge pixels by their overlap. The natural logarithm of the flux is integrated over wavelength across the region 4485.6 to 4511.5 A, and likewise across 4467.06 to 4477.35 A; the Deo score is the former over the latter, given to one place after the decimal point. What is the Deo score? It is 2.5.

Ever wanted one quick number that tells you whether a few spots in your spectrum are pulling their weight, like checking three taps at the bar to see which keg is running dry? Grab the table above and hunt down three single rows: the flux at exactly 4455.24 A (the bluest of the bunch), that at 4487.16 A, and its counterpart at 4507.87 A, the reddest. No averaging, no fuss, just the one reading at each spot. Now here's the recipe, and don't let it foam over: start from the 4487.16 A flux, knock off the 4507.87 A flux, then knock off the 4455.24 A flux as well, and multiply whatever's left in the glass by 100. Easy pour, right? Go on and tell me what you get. -2654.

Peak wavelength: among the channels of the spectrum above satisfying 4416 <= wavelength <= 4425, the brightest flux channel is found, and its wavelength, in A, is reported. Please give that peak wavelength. 4424.57 A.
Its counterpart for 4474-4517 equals 4508.91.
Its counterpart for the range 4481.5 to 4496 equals 4492.33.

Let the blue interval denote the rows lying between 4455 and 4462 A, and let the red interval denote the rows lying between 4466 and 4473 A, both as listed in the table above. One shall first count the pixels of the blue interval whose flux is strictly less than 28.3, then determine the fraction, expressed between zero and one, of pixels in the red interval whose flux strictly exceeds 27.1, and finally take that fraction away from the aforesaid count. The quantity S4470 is 6.71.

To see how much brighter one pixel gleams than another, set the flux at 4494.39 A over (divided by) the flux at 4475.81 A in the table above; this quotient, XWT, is 0.98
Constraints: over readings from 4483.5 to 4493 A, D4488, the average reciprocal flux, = 0.0358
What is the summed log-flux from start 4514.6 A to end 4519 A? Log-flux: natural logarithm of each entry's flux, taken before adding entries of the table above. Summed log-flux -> 13.6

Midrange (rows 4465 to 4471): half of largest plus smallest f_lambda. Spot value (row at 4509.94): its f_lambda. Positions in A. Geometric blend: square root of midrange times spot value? 28.1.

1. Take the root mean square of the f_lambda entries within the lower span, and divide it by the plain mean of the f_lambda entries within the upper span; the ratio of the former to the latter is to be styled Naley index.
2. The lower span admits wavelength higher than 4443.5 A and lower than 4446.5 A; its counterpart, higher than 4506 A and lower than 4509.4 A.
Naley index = 0.87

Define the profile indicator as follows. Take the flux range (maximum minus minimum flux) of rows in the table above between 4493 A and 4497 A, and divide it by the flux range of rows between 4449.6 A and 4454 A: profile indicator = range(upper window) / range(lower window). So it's 0.2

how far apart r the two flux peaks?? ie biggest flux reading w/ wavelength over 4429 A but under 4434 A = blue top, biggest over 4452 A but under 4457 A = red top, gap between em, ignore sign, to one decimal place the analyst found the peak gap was 1.1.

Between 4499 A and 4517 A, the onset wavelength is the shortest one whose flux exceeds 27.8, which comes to 4499.57 A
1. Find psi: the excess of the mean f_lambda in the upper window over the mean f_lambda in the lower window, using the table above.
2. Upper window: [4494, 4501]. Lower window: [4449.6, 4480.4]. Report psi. 1.8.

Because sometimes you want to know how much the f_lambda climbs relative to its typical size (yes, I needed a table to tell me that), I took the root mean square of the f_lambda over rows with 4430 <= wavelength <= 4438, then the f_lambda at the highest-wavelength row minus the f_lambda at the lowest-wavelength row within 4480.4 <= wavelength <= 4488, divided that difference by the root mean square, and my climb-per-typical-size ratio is 0.06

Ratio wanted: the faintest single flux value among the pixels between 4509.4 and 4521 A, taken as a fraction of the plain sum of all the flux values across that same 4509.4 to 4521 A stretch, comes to 0.0883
